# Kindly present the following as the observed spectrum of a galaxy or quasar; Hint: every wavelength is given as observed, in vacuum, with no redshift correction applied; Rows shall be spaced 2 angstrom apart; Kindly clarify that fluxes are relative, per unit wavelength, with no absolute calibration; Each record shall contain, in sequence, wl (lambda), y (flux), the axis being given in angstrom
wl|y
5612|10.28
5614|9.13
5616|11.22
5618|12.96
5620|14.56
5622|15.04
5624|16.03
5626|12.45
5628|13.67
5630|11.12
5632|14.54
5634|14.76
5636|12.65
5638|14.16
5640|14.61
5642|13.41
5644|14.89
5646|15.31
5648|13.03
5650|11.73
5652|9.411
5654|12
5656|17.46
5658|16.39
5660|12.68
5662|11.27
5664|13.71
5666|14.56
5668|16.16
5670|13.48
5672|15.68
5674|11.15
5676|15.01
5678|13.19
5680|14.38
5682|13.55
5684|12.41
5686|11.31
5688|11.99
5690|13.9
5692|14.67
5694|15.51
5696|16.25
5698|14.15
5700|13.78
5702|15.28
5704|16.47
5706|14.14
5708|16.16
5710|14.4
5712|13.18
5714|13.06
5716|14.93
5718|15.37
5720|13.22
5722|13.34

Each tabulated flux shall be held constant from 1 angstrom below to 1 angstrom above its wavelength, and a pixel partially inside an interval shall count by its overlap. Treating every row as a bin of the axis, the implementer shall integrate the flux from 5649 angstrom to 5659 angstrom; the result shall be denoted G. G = 134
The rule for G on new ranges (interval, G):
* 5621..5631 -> 137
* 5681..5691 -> 126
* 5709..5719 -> 142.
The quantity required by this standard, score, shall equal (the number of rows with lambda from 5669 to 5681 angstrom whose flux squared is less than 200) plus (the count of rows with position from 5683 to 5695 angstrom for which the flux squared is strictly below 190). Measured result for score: 6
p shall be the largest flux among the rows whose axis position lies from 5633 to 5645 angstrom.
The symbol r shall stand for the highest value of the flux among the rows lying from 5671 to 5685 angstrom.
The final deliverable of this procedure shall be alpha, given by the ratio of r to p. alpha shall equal 1.05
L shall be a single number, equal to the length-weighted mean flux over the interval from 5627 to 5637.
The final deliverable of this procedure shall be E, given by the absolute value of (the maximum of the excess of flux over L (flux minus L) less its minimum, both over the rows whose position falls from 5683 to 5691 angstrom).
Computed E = 2.6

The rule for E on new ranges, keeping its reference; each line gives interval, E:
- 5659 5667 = 3.3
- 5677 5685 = 2.0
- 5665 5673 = 2.7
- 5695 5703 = 2.5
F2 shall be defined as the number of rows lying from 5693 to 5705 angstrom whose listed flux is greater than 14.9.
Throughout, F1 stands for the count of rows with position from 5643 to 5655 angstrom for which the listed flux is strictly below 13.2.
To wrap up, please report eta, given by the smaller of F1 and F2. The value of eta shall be 4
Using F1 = 4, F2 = 4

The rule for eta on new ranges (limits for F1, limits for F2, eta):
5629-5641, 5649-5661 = 2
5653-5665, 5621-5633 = 2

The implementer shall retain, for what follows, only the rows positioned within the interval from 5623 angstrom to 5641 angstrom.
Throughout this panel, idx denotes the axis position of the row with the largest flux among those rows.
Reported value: 5624 angstrom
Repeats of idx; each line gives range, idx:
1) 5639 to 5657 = 5656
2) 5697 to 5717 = 5704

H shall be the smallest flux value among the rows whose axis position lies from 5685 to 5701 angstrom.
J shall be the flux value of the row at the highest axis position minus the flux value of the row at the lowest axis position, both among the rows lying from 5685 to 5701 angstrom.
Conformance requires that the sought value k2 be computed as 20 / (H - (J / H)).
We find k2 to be 1.80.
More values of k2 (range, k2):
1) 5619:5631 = 1.75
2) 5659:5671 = 1.79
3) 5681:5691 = 1.77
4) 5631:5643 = 1.57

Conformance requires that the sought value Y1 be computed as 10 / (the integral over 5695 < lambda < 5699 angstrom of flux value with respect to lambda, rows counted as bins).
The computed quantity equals 0.164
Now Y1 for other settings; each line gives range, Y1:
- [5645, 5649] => 0.176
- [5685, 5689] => 0.215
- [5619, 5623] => 0.169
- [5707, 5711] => 0.164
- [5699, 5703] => 0.172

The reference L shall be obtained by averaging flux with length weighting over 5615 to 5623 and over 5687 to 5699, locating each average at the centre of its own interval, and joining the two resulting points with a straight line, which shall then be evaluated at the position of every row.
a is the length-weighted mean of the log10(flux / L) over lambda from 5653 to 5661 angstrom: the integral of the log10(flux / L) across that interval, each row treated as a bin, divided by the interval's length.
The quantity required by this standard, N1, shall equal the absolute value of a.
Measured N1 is 0.015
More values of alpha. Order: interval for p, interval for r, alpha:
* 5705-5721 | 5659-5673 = 1.00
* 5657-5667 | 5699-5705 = 1.00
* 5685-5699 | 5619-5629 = 0.99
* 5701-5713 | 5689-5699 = 0.99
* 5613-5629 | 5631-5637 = 0.92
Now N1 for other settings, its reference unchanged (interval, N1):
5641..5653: 0.033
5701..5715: 0.000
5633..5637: 0.000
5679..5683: 0.009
